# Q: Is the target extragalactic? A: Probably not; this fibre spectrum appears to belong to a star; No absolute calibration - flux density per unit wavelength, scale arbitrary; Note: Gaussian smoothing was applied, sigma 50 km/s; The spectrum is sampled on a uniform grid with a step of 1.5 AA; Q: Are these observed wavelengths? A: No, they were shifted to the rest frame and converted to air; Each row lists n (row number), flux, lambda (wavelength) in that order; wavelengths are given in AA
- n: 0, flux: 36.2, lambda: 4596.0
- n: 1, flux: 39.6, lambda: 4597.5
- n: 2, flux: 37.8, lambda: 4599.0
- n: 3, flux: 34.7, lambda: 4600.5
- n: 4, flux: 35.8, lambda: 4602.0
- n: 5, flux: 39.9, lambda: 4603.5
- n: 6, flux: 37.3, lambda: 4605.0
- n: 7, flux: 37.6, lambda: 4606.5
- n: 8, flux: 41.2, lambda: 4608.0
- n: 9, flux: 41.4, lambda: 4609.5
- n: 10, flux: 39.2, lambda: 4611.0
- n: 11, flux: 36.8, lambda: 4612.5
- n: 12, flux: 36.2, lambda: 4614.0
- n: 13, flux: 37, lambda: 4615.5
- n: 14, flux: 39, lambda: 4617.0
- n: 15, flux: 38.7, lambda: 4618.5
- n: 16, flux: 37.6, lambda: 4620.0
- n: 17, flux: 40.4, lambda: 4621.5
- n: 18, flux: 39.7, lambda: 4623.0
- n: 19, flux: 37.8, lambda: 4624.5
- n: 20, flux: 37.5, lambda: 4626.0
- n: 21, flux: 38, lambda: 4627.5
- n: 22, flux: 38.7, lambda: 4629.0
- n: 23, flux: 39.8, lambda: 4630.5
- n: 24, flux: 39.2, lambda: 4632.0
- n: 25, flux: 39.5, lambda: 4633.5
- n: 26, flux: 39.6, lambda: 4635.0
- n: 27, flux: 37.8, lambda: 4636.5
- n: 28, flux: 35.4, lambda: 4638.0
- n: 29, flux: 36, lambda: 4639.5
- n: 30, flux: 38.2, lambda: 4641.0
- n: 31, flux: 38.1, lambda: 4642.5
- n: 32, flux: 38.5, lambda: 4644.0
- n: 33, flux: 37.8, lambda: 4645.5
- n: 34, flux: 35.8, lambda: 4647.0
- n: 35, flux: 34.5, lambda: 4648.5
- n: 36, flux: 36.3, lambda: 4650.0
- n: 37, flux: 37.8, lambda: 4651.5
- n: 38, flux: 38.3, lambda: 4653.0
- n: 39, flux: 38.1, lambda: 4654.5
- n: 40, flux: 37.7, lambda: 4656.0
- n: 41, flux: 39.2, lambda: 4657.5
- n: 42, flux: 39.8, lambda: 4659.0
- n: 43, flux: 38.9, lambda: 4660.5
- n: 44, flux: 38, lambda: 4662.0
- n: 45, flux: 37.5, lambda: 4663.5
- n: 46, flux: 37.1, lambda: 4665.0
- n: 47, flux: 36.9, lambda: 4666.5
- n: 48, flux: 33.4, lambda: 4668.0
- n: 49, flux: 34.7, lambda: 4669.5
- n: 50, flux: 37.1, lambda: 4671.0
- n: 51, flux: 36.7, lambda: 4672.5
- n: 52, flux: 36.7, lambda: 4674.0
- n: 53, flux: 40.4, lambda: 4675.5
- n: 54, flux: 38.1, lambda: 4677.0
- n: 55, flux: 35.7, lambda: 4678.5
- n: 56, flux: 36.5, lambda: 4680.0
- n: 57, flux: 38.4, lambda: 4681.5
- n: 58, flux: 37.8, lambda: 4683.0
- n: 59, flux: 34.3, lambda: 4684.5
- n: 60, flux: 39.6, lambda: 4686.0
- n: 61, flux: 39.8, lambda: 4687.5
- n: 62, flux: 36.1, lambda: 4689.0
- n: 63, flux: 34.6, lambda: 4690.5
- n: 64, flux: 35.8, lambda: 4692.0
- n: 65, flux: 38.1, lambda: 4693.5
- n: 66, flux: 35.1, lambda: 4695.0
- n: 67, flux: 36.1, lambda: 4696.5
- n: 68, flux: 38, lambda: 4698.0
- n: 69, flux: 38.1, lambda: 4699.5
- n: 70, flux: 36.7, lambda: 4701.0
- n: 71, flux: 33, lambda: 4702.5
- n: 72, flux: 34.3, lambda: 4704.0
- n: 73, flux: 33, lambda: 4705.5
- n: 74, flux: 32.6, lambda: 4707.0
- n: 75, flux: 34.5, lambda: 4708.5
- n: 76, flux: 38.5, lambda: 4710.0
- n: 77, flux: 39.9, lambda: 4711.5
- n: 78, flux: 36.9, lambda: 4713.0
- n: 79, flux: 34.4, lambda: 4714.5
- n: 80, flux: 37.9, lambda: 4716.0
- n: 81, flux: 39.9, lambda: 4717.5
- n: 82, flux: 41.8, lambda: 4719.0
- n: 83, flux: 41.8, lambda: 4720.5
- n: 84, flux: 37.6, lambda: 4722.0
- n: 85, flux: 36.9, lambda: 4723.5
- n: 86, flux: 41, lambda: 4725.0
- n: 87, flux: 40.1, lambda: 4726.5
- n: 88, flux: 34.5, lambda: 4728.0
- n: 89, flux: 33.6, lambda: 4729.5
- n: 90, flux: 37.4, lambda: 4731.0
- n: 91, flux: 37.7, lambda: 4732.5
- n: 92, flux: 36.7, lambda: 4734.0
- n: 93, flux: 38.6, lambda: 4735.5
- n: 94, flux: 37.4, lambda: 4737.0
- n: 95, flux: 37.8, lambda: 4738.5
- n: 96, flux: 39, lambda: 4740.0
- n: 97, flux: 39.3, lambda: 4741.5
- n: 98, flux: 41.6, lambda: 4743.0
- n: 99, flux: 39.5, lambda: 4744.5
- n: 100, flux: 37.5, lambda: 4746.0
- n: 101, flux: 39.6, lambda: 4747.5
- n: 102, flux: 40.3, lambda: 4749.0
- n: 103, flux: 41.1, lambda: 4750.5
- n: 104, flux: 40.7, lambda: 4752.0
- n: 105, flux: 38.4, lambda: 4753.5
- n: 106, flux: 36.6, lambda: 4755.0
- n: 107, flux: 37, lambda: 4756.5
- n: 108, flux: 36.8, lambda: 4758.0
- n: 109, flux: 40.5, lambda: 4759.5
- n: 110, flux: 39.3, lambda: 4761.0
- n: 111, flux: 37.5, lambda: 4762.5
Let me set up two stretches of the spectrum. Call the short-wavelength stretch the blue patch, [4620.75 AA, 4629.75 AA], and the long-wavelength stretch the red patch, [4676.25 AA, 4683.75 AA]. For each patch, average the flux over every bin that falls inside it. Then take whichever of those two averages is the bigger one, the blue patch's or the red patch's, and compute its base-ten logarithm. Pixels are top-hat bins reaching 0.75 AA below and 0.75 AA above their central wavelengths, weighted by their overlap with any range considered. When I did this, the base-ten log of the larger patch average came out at 1.588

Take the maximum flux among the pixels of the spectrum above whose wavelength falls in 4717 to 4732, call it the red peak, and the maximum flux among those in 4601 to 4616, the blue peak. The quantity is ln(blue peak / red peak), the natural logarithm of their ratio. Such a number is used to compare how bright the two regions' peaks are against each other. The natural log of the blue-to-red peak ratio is -0.010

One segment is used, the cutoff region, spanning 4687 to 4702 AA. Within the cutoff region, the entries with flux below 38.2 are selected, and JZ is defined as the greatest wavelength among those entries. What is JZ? 4701.0 AA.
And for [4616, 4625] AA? 4624.5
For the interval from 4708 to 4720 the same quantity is 4716.0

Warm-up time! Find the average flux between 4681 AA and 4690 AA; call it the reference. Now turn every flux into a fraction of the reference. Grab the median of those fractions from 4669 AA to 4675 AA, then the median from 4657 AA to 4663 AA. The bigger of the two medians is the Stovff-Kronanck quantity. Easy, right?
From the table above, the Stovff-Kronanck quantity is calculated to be 1.04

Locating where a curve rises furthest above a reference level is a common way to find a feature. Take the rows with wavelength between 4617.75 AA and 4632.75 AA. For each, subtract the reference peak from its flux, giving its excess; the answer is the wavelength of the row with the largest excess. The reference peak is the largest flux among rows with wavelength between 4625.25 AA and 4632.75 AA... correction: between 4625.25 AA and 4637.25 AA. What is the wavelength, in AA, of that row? 4621.5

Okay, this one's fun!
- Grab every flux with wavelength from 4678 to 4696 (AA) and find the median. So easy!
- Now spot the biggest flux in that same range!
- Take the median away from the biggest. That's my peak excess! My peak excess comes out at 3.5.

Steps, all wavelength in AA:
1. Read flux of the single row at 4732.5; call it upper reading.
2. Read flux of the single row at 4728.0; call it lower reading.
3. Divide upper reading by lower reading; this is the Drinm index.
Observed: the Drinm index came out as 1.09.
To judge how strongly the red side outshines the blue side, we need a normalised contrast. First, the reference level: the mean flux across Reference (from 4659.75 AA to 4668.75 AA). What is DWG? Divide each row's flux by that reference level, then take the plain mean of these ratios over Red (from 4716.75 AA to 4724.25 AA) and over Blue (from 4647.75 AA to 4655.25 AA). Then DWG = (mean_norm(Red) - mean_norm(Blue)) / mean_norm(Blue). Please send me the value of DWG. 0.07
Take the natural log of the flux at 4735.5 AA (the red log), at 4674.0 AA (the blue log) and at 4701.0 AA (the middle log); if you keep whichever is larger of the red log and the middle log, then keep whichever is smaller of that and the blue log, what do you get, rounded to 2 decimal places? 3.60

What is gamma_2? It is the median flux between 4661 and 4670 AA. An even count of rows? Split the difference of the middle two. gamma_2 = 37.0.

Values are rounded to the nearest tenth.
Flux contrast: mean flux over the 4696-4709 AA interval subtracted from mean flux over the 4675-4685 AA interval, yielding 2.2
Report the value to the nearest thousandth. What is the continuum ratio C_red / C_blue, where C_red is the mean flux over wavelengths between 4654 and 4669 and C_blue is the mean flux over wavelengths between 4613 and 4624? 0.981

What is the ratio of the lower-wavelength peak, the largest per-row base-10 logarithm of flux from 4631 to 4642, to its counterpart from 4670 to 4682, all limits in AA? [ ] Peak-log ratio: 0.99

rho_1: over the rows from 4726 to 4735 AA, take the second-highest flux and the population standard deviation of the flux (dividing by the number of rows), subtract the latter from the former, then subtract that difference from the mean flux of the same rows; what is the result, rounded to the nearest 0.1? 1.1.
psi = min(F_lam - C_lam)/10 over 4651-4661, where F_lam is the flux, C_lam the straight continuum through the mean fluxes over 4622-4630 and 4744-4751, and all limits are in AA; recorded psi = -0.10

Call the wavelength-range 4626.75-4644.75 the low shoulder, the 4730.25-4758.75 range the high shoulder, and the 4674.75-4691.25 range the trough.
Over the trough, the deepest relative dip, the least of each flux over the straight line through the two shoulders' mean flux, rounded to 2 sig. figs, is 0.89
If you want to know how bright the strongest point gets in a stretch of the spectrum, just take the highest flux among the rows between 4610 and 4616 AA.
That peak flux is 39.2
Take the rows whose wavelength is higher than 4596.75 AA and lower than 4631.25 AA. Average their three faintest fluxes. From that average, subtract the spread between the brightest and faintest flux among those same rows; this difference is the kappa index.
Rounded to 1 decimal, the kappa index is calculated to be 28.9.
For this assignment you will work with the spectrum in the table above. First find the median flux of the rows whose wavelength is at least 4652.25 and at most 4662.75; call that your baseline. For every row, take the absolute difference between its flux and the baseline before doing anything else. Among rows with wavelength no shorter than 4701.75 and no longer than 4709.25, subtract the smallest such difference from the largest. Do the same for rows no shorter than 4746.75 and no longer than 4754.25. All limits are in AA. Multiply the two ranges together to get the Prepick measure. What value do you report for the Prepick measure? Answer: 5.1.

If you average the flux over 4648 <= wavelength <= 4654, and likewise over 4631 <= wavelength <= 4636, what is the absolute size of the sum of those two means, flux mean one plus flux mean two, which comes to 76.2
